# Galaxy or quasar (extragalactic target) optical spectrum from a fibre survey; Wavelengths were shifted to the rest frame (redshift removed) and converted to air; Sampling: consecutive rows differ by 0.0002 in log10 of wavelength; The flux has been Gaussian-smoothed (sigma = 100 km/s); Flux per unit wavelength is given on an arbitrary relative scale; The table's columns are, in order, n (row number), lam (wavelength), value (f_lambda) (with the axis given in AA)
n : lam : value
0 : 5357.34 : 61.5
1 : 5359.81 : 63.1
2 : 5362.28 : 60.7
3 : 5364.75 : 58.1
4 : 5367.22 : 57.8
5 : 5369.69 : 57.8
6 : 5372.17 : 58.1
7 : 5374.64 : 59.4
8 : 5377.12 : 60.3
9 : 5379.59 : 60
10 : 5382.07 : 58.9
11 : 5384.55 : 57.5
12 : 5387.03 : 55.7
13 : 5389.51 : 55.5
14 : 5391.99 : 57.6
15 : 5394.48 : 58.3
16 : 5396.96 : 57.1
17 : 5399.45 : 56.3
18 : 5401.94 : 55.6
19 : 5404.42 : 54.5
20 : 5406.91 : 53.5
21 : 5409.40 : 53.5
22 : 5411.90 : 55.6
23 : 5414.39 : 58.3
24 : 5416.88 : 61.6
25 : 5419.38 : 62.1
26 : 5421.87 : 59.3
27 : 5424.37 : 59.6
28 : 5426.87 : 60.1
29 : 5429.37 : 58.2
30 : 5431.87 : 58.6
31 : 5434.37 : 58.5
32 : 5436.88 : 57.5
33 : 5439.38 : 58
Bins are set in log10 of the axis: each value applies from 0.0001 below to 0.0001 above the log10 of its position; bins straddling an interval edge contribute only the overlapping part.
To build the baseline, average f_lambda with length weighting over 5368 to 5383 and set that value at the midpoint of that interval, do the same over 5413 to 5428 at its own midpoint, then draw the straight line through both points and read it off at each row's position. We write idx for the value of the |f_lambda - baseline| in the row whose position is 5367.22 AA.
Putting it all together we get 1.1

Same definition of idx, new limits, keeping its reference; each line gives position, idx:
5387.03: 3.6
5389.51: 3.9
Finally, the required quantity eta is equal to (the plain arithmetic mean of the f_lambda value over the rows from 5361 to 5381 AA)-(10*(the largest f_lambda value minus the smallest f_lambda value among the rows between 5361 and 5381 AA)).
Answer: 30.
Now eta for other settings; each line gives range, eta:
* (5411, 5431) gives -6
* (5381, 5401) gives 23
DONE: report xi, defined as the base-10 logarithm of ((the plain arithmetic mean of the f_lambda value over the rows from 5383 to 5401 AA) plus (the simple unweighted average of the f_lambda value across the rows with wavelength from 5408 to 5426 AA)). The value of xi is 2.06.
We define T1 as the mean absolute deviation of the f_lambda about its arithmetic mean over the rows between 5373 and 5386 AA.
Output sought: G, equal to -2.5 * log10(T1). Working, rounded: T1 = 0.8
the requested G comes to 0.2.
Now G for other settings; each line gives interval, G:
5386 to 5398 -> 0.0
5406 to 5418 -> -1.1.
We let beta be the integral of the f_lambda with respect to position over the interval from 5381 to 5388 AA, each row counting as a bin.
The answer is 402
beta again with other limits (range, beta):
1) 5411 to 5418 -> 411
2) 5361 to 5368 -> 413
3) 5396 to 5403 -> 394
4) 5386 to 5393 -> 394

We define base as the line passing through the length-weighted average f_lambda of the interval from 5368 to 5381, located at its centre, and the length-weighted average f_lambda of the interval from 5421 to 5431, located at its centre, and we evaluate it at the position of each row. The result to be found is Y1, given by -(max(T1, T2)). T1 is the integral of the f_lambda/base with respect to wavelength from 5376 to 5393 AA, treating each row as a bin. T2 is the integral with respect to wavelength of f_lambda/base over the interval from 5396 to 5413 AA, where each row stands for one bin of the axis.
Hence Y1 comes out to -16.7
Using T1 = 16.7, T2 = 15.8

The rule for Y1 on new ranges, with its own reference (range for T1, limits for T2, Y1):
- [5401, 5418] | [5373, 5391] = -17.7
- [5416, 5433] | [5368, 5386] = -17.9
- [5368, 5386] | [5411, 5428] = -17.9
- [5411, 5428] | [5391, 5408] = -17.1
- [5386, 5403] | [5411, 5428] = -17.1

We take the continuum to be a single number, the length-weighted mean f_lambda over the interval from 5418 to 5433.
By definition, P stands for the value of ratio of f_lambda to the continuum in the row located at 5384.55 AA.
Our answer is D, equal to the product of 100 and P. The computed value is 96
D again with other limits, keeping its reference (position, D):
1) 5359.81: 106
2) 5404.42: 91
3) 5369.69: 97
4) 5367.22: 97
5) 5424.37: 100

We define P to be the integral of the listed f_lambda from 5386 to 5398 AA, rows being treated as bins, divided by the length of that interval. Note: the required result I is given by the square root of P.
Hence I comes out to 7.54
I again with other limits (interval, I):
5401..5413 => 7.38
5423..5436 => 7.68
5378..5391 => 7.59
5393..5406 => 7.50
